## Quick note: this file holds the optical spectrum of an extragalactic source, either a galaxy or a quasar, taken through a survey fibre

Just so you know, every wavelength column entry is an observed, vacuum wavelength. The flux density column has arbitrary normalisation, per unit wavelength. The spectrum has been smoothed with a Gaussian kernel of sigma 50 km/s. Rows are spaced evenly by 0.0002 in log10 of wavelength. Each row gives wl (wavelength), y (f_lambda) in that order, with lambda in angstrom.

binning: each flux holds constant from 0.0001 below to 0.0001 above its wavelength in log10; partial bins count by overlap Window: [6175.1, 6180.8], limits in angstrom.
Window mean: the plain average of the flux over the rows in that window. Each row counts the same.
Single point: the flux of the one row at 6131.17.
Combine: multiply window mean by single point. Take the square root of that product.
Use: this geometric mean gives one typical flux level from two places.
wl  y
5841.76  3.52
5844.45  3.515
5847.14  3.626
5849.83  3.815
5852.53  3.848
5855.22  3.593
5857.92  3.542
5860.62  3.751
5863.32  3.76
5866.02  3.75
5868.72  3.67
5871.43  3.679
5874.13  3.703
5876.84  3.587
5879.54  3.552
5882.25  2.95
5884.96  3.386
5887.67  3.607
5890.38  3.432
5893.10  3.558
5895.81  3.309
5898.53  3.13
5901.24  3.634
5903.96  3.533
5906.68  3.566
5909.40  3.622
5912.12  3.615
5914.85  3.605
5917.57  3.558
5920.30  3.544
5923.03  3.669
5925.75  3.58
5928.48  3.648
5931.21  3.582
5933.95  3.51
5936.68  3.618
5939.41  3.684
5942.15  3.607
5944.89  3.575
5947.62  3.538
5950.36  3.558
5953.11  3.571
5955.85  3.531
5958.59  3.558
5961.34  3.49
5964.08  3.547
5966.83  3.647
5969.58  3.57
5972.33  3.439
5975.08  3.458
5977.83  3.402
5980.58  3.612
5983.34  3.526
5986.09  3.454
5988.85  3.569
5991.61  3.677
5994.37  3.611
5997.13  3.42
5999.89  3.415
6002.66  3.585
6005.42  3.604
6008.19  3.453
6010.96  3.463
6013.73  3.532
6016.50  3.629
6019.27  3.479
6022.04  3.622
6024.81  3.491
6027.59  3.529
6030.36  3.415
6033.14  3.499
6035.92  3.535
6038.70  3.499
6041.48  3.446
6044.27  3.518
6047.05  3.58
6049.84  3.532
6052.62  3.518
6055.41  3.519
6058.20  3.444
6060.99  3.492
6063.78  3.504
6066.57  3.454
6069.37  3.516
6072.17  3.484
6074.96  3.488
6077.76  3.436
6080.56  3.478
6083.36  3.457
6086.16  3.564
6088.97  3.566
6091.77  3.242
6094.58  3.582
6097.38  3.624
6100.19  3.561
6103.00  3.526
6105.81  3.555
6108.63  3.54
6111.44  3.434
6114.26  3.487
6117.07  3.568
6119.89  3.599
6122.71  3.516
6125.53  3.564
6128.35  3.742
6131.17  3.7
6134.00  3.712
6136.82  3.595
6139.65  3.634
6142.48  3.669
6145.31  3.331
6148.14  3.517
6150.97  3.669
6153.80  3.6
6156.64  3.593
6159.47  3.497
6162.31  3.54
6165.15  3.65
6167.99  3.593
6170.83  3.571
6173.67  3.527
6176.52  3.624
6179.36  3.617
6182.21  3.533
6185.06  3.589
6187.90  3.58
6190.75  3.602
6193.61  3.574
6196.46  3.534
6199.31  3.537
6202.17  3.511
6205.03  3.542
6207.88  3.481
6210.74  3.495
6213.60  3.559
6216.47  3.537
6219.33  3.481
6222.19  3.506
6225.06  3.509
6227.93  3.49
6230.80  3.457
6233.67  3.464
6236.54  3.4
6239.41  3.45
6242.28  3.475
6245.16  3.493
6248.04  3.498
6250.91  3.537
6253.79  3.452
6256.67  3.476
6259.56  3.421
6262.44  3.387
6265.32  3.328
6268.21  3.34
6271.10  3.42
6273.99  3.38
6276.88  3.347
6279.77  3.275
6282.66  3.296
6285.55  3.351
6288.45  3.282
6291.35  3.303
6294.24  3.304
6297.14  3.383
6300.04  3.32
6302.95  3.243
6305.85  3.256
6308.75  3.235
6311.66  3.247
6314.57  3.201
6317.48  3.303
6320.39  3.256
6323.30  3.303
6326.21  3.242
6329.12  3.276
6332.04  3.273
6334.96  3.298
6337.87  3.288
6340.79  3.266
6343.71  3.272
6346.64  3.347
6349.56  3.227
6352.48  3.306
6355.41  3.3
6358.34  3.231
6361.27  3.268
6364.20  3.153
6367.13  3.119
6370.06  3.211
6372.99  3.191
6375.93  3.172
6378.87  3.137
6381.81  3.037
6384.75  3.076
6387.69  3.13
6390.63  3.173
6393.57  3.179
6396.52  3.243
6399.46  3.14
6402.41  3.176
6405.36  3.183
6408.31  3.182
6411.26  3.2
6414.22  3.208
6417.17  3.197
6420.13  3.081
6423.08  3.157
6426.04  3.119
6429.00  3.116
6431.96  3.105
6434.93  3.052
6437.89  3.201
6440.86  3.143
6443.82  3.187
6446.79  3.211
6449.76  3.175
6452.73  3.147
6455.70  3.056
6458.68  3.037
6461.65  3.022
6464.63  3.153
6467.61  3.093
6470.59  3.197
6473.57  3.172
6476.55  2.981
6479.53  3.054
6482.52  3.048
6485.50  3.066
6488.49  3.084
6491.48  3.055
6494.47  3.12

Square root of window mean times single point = 3.66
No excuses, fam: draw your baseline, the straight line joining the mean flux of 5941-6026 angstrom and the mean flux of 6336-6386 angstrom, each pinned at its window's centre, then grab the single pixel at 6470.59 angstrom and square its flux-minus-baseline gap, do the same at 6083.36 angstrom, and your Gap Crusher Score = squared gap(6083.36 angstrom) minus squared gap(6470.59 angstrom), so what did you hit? -0.006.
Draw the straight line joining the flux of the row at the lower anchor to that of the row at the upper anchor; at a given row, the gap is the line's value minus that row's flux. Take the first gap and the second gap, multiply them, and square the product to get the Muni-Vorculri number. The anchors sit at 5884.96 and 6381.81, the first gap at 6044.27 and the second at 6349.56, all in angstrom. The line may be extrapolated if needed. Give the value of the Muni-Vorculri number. 0.0017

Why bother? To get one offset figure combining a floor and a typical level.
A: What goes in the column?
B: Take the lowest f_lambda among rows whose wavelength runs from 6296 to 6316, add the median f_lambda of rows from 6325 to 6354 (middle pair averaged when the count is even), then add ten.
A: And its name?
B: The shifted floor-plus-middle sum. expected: 16.5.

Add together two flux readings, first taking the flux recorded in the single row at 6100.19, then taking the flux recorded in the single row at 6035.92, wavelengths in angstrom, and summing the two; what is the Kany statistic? 7.10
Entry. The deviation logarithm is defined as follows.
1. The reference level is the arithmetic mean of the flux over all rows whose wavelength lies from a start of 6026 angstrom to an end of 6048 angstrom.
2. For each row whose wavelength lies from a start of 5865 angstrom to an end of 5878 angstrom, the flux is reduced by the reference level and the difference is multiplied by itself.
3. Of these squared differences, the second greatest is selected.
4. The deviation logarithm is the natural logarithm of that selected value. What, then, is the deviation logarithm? -3.2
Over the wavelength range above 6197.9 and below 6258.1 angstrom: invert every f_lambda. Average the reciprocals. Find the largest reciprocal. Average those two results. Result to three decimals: 0.290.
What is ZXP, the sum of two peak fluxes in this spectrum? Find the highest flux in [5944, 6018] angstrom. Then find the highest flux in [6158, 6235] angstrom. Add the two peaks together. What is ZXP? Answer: 7.33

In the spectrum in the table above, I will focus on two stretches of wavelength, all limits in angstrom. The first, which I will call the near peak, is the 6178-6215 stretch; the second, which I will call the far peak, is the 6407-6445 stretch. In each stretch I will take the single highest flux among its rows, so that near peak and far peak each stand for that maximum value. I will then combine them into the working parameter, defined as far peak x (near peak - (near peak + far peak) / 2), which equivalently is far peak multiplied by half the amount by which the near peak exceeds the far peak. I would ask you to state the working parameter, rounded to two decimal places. 0.66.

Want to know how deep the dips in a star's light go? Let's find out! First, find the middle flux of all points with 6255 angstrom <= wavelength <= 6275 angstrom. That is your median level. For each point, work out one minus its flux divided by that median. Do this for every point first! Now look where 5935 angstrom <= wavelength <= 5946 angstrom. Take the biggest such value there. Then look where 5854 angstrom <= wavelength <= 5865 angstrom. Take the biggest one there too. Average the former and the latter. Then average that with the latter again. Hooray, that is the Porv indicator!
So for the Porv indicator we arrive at -0.05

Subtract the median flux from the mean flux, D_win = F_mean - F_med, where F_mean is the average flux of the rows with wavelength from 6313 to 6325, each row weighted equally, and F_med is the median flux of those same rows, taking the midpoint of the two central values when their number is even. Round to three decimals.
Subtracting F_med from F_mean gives -0.014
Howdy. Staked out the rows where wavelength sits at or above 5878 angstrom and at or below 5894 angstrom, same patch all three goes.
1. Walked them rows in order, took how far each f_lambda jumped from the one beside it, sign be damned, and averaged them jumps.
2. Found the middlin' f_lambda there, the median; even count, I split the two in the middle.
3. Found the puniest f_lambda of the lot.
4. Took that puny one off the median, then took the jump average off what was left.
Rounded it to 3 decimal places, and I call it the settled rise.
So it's 0.230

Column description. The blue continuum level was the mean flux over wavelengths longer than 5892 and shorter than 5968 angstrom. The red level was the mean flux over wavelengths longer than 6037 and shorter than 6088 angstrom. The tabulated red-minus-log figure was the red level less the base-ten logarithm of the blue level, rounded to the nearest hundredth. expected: 2.95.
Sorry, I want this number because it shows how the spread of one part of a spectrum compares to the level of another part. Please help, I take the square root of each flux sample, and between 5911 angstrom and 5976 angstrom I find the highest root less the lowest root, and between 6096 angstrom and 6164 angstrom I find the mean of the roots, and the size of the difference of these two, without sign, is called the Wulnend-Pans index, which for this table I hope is 1.83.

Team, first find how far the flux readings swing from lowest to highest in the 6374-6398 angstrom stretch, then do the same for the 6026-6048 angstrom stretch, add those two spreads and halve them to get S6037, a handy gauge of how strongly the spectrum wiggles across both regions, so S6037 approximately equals 0.19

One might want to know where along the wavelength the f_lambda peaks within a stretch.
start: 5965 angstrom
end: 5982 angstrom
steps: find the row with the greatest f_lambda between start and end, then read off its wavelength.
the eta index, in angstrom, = 5966.83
